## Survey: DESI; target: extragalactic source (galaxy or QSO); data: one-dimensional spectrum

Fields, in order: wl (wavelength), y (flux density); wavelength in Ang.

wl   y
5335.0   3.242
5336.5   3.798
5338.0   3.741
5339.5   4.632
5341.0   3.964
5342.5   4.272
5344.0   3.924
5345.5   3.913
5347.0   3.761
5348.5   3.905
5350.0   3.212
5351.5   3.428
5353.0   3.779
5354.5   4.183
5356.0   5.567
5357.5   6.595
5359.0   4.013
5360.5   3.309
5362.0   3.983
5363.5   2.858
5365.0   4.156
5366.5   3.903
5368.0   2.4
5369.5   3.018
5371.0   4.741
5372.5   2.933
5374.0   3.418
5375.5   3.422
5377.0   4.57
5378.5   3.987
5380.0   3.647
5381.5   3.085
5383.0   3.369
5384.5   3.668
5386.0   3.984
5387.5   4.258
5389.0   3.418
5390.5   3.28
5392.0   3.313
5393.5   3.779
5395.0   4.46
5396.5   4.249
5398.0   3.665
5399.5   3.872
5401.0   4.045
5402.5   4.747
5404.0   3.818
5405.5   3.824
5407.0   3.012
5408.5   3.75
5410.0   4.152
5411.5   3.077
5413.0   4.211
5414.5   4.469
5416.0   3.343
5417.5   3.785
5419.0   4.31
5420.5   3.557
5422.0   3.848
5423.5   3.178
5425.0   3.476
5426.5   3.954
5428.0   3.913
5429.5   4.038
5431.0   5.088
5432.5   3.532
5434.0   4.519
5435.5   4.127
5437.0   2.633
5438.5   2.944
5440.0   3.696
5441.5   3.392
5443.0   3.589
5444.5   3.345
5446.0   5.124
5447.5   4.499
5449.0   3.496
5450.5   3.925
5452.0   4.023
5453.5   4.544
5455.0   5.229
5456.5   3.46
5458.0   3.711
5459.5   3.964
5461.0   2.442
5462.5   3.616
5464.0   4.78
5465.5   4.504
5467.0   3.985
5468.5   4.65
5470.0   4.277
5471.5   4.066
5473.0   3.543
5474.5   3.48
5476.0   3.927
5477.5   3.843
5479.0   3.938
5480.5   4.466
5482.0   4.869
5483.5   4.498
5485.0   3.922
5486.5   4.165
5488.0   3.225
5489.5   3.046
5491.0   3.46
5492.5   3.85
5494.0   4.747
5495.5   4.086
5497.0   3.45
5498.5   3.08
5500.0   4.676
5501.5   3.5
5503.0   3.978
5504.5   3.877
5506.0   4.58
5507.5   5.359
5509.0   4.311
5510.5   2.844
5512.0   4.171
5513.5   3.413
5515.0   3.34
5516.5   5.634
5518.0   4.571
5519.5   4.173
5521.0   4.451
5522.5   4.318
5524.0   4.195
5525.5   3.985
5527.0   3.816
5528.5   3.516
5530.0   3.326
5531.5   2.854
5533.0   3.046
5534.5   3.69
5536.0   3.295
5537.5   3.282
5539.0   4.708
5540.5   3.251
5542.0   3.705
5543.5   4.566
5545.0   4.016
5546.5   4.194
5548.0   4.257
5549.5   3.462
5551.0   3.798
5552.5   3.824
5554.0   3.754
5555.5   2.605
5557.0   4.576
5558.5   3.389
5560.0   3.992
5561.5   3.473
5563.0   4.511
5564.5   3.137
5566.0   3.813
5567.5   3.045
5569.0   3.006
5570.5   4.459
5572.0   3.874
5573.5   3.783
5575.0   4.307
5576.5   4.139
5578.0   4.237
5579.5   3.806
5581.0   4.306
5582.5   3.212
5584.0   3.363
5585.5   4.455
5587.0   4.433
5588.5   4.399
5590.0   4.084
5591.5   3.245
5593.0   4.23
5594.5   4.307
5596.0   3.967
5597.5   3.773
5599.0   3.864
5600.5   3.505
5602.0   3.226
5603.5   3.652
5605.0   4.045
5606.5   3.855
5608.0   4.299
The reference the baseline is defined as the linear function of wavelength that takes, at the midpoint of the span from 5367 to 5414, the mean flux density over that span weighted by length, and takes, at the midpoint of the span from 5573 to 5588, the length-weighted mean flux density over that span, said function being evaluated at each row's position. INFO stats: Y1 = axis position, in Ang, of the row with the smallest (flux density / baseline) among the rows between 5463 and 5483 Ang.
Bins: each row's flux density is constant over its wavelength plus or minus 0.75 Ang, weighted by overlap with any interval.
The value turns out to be 5474.5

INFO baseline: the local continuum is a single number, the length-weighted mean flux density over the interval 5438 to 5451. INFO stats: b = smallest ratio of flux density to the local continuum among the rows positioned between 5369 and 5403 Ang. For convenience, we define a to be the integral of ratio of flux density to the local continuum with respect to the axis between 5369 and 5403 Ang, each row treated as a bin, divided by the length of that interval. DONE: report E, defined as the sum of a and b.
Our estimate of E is 1.77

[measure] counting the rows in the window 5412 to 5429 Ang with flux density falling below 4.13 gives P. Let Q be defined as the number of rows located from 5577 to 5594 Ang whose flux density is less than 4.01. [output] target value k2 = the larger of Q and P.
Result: 8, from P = 8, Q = 4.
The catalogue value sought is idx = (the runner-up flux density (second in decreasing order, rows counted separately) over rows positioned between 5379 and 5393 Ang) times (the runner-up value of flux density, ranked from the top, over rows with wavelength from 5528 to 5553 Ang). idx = 18.2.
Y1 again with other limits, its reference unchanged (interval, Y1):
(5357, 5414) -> 5368.0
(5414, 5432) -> 5423.5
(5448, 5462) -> 5461.0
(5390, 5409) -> 5407.0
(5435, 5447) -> 5437.0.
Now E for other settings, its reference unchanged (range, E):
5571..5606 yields 1.88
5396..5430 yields 1.81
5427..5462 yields 1.67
